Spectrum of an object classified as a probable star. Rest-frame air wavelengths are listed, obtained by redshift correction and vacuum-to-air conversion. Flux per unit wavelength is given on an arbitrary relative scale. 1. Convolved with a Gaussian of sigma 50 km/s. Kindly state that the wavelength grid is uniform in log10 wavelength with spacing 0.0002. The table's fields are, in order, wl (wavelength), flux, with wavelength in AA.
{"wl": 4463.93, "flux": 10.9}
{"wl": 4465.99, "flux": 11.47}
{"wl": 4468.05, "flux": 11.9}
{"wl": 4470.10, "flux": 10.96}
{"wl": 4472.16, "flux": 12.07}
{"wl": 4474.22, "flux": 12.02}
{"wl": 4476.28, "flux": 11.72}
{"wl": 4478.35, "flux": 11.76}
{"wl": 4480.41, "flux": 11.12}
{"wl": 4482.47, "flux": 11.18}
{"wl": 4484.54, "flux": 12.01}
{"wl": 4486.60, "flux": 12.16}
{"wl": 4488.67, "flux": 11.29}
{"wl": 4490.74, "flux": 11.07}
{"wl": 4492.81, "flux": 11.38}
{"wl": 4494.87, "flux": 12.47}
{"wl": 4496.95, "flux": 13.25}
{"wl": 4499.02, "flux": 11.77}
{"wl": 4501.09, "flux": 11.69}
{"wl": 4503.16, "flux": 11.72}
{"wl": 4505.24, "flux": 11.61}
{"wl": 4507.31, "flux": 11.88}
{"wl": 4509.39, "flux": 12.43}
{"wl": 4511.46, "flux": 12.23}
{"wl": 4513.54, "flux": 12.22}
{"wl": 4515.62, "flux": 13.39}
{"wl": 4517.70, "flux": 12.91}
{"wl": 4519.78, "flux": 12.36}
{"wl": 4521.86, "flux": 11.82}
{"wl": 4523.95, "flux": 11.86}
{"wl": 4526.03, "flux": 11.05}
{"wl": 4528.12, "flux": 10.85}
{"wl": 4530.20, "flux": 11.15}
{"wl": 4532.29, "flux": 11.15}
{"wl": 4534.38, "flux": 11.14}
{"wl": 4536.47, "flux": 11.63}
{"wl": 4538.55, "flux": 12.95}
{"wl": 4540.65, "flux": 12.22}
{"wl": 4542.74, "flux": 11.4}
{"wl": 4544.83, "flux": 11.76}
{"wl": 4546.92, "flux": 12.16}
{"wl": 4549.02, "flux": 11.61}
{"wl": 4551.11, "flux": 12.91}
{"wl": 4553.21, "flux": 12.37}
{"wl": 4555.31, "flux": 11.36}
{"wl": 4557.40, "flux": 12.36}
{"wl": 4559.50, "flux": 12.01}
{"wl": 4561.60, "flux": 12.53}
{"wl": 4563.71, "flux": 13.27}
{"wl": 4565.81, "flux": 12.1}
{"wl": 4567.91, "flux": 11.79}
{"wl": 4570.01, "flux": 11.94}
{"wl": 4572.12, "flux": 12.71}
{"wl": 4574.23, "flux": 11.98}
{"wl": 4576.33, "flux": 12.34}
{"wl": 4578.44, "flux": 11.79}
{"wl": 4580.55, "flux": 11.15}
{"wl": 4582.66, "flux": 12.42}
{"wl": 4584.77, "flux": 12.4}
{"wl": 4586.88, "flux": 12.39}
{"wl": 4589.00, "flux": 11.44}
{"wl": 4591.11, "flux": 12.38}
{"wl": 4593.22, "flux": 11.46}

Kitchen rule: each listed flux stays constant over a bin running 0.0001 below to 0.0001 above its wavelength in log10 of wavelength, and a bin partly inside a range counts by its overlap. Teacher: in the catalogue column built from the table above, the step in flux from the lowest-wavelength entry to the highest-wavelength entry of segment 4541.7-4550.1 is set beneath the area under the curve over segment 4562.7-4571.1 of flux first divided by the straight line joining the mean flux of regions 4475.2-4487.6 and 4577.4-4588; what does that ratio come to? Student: 41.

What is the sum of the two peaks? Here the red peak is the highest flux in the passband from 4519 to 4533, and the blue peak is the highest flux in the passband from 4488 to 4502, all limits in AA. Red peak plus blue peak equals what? 25.6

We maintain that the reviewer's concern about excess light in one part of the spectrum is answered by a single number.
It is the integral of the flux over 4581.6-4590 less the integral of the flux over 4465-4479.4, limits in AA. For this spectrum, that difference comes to -66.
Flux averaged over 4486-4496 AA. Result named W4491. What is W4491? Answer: 11.7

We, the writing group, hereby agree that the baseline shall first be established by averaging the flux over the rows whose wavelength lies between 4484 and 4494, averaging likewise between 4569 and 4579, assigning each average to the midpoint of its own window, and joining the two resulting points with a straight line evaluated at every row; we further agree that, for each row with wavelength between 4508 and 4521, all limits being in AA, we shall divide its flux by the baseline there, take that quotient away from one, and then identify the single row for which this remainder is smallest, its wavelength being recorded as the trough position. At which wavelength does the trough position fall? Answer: 4515.62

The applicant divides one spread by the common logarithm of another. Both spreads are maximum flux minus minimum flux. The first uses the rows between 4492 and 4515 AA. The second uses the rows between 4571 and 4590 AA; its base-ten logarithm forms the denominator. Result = 10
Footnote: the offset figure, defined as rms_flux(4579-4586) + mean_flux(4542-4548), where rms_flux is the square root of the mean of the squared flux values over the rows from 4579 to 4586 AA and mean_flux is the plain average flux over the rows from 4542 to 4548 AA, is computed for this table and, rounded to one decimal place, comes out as 23.8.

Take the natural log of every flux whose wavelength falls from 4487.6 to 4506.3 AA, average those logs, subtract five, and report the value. -2.533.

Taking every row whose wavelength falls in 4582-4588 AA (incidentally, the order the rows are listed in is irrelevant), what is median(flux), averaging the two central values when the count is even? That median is 12.4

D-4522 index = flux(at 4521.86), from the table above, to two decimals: 11.82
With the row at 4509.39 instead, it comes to 12.43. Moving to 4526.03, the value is 11.05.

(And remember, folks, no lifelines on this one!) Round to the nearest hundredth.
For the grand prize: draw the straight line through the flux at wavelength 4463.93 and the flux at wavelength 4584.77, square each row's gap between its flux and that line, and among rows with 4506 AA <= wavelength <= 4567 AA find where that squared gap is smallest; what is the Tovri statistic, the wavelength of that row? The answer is 4565.81 AA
